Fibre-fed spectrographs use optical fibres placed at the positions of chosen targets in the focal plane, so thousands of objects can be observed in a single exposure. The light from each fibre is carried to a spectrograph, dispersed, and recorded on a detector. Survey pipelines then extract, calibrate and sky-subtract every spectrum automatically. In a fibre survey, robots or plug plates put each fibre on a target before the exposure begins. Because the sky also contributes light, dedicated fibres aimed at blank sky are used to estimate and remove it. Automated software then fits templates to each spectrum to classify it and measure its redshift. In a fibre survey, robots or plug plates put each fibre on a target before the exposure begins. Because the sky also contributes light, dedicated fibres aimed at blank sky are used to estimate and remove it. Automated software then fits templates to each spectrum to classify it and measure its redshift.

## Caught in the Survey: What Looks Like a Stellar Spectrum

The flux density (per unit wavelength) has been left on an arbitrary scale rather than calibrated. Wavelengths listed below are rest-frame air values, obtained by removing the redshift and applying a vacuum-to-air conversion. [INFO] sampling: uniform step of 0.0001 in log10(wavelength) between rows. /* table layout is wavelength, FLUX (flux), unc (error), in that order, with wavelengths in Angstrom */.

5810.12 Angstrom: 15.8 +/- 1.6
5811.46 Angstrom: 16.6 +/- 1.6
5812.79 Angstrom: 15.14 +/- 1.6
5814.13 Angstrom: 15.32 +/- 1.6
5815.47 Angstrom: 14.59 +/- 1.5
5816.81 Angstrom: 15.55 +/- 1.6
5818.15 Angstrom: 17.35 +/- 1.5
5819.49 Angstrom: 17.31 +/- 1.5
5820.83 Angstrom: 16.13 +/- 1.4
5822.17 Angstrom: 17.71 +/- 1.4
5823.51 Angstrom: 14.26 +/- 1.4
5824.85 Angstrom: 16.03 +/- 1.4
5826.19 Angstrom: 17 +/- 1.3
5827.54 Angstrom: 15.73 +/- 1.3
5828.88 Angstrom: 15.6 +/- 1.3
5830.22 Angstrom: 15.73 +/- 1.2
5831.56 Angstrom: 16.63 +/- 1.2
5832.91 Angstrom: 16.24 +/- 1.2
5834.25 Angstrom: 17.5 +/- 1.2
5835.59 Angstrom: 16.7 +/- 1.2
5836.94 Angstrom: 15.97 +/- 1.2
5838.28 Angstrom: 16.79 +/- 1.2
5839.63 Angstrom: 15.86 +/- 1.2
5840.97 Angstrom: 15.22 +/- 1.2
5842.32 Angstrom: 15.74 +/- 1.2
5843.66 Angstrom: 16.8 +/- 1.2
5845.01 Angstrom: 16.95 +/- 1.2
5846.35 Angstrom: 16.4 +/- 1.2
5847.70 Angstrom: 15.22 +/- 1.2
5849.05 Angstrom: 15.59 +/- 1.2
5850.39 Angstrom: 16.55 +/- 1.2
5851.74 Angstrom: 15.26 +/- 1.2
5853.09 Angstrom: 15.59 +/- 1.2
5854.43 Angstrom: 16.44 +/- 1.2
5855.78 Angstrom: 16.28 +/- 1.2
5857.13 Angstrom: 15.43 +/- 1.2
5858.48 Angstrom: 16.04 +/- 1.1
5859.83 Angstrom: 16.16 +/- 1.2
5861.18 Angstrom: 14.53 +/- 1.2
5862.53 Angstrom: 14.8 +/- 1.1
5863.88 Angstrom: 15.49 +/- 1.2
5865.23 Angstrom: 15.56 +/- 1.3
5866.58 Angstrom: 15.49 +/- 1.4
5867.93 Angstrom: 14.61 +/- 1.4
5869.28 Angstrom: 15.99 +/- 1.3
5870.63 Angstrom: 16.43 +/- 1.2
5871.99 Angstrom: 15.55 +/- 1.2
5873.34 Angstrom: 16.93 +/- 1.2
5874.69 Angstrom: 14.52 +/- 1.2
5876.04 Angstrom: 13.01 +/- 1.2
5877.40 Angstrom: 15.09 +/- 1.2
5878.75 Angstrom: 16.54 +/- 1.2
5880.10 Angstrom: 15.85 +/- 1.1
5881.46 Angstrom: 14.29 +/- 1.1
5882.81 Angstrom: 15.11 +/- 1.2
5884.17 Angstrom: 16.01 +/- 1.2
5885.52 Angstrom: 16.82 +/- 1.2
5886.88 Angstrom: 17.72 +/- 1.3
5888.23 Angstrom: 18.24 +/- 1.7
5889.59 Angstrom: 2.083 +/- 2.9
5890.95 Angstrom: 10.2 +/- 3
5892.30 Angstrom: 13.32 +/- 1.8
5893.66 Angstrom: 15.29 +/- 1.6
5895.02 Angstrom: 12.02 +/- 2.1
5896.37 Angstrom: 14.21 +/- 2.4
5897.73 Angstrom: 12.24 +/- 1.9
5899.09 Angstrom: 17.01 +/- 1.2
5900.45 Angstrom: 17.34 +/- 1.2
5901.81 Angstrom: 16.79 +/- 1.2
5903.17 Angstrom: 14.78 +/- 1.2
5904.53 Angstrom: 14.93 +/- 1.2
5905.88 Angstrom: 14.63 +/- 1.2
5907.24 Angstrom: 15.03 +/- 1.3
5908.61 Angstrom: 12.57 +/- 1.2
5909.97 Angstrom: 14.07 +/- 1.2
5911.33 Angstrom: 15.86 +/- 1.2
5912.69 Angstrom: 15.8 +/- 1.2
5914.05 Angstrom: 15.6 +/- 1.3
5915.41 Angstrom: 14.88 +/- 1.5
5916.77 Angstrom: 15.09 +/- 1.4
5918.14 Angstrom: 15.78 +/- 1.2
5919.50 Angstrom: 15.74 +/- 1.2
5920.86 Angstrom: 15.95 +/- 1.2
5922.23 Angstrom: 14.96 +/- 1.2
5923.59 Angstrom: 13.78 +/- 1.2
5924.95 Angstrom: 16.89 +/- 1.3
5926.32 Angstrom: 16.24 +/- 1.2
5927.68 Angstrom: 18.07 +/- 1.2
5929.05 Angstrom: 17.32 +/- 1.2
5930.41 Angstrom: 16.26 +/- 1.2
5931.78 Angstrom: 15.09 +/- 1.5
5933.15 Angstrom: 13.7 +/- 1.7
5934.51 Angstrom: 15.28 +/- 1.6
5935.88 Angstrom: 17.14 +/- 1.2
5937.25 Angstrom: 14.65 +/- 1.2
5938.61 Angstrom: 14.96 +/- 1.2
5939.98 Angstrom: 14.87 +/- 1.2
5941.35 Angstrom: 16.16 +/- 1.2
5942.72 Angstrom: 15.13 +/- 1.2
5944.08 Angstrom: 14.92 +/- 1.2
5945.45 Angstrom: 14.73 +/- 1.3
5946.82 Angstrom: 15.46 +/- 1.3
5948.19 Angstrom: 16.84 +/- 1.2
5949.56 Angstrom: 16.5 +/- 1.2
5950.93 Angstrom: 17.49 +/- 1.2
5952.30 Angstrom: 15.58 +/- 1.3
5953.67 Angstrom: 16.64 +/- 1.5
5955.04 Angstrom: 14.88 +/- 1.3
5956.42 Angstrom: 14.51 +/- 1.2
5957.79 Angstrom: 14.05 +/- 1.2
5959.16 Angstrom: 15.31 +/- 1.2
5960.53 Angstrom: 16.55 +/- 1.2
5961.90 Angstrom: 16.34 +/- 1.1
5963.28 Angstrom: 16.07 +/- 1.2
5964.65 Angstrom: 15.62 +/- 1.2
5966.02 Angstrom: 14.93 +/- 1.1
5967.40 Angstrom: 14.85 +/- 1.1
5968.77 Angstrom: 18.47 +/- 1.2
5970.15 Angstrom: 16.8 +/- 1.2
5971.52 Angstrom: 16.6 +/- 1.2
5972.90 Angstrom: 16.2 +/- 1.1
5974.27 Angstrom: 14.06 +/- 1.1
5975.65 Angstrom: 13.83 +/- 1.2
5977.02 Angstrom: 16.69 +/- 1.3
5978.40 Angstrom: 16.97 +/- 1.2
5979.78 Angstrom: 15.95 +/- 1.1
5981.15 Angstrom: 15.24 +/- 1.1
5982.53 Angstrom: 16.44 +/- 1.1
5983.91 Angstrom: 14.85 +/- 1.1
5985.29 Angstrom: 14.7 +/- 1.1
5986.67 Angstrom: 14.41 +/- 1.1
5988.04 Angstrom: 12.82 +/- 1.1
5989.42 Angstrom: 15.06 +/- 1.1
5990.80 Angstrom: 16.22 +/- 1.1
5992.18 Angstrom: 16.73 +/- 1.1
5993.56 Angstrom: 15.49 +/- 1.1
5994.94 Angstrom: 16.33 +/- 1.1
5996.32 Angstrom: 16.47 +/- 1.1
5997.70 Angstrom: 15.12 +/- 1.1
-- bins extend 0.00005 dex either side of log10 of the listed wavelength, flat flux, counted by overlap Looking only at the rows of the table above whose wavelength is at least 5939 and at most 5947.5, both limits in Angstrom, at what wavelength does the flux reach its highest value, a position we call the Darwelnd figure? 5941.35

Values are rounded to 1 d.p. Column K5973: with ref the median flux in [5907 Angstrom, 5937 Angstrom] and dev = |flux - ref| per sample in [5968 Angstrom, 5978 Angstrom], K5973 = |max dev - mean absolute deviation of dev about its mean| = 2.2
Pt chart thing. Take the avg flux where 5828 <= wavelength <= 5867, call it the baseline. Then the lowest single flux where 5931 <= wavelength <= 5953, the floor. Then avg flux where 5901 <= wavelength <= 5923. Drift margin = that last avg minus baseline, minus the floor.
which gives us -14.5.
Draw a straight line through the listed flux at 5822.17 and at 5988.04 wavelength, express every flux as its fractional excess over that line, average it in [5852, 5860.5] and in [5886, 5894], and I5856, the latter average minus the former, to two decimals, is -0.14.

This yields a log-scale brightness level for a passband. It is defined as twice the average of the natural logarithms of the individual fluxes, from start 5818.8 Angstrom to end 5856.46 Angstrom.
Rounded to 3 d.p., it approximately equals 5.566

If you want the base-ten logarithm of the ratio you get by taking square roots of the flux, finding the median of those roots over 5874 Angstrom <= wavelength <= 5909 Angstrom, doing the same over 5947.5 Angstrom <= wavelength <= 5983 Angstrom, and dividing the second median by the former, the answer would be 0.016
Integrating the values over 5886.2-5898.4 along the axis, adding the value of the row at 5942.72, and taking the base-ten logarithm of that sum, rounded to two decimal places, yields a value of 2.23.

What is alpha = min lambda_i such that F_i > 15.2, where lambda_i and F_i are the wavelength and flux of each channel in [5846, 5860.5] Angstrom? 5846.35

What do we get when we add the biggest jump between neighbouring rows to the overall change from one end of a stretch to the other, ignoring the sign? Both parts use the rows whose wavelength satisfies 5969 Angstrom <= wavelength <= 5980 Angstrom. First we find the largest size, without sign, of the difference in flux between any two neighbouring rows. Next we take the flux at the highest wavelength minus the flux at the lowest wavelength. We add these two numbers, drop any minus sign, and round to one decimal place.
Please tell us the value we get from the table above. 2.0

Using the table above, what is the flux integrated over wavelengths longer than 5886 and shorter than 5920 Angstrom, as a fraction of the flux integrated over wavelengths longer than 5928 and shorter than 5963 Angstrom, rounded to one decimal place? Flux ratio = 0.9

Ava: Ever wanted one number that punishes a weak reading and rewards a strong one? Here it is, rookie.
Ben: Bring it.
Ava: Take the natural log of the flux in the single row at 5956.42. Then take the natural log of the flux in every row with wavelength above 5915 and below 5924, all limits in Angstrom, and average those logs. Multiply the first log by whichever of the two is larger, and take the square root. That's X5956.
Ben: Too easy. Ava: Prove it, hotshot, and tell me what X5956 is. 2.70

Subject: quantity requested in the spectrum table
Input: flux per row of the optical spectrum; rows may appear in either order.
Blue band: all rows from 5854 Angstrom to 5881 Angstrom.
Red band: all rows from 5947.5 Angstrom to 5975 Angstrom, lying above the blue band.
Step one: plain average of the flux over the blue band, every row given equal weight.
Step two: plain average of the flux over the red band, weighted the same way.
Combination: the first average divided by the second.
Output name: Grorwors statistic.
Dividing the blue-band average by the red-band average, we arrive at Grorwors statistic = 0.98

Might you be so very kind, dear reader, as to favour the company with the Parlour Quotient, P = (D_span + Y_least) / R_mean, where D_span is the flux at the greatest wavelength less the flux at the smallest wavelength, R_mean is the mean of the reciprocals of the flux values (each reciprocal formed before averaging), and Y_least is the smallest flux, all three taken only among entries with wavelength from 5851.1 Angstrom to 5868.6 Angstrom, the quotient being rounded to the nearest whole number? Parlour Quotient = 215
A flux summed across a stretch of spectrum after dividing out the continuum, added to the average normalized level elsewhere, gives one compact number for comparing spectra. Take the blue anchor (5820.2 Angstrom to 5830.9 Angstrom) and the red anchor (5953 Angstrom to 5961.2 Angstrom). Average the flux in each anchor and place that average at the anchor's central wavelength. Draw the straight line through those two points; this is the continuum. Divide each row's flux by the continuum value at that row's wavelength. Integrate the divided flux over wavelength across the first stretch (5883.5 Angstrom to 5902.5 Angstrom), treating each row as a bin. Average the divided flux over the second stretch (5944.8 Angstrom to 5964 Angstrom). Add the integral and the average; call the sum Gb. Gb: 18.3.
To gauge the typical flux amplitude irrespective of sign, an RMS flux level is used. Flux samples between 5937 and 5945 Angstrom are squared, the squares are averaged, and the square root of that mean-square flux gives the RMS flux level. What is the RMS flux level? 15.1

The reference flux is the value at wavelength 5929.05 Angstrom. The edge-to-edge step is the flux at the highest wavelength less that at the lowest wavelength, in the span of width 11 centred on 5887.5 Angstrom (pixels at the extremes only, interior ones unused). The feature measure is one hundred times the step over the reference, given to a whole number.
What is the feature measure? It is -10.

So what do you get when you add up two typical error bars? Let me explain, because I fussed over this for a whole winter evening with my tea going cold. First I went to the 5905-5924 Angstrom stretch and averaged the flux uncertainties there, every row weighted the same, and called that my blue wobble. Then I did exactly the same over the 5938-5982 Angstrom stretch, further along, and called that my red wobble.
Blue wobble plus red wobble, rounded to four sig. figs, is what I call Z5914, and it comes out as 2.453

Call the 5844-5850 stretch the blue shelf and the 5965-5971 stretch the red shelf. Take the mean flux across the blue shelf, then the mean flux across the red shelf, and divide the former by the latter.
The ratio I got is 0.99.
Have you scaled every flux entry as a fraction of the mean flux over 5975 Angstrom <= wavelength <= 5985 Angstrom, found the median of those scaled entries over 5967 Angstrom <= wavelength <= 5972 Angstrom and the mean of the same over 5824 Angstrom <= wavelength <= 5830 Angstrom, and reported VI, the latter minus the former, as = -0.04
